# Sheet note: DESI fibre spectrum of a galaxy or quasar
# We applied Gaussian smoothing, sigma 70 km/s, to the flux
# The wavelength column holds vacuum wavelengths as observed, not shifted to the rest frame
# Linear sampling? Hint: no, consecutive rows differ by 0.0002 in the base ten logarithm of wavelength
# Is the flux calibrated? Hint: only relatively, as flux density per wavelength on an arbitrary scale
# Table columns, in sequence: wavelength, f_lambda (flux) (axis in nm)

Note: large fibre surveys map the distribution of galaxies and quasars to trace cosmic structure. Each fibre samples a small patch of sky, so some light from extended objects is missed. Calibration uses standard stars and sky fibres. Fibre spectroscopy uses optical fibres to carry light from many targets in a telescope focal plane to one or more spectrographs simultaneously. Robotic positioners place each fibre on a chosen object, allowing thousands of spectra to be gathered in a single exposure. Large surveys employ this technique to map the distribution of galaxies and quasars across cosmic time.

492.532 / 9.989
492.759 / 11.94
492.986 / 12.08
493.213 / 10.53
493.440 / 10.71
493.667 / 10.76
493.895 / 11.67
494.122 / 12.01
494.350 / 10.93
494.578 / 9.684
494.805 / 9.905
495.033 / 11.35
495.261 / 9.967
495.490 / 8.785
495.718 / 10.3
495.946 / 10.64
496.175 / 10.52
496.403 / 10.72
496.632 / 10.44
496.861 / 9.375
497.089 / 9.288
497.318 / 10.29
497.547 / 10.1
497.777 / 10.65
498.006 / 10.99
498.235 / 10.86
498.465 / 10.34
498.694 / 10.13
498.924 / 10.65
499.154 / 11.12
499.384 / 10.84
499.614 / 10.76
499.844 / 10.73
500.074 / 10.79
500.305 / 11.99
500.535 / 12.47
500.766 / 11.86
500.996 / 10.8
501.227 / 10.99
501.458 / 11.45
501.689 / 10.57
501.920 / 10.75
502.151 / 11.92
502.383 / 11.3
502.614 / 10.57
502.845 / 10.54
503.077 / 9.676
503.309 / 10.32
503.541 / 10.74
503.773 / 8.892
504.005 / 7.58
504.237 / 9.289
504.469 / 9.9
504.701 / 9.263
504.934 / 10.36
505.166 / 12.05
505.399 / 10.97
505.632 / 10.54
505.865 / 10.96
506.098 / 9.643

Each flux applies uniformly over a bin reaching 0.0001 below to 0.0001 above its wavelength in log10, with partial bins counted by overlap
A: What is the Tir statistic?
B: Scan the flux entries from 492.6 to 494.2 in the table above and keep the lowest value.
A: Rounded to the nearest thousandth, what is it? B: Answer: 10.530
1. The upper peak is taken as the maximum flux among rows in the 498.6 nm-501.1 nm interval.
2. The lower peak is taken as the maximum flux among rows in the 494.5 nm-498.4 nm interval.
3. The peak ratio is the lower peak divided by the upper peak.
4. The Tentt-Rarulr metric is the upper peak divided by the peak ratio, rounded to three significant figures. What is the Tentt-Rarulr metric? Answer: 13.7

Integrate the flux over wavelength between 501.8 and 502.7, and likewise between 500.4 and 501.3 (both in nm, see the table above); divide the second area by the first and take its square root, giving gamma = 1.02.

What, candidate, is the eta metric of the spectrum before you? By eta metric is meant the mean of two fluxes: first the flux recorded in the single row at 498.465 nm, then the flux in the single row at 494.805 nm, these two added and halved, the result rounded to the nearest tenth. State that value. 10.1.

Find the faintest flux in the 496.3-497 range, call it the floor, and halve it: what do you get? 4.7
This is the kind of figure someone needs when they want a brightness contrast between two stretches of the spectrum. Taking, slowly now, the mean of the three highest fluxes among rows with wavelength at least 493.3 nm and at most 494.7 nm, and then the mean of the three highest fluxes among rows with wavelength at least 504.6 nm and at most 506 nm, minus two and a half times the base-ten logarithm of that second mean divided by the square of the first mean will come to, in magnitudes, 2.7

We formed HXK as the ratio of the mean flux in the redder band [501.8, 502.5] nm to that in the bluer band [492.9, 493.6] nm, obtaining 1.02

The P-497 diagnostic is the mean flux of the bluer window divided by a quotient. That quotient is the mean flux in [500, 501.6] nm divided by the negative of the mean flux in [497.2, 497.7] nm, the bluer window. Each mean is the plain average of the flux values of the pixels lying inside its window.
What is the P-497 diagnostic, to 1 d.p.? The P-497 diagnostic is -9.1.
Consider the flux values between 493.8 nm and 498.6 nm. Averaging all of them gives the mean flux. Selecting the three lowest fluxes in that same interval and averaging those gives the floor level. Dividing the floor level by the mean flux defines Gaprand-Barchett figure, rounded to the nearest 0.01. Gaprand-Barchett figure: 0.88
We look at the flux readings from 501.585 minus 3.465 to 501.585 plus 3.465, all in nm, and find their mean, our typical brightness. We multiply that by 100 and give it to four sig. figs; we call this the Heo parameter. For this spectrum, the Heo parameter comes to 1058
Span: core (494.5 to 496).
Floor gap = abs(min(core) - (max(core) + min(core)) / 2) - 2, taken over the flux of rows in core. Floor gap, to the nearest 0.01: -0.72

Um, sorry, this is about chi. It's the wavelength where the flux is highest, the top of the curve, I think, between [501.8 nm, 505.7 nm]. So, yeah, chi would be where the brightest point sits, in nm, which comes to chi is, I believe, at 505.166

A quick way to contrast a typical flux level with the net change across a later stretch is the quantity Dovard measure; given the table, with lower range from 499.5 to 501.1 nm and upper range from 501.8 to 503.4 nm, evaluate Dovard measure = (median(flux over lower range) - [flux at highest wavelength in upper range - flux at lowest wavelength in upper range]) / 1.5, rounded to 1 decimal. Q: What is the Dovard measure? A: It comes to 7.5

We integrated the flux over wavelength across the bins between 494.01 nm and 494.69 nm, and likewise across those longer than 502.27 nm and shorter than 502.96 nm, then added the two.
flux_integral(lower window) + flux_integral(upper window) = 15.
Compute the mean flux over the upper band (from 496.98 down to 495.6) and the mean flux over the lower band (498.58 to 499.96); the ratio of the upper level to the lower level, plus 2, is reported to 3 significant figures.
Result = 2.97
